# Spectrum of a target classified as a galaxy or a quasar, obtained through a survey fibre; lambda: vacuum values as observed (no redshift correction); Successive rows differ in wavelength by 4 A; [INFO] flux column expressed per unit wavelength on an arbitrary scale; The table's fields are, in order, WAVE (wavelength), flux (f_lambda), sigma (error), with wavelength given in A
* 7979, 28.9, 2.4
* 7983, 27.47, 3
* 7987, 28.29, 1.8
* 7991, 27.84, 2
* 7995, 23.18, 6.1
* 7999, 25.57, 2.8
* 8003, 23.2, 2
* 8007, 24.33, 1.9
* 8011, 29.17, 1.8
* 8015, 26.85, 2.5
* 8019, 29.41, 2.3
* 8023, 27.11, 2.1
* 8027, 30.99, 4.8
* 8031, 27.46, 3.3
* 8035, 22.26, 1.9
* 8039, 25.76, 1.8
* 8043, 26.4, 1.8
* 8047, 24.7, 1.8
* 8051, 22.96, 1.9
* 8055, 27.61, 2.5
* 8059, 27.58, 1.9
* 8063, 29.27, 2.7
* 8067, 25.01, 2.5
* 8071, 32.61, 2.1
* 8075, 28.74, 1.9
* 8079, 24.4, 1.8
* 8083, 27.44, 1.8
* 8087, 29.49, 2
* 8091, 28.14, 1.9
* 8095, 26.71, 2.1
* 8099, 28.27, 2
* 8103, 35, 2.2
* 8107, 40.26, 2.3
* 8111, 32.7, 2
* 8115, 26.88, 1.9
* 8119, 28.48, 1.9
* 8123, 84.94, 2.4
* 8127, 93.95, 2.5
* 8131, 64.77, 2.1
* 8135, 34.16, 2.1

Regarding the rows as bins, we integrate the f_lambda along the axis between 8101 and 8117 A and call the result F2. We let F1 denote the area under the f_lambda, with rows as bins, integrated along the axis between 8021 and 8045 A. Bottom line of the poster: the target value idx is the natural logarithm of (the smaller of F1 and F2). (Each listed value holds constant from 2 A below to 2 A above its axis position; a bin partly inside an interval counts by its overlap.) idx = 6.29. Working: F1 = 640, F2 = 539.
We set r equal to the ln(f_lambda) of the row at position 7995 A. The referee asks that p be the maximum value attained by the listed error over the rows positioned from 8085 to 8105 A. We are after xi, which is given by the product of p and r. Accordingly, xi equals 7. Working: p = 2.2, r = 3.1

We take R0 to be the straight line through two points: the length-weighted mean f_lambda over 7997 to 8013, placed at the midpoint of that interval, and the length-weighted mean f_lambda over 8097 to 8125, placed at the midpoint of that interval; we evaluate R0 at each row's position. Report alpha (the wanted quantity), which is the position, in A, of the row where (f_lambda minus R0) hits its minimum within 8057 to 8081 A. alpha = 8079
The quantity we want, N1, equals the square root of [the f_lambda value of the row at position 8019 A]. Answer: 5.42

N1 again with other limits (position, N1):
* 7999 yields 5.06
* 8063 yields 5.41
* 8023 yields 5.21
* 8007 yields 4.93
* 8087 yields 5.43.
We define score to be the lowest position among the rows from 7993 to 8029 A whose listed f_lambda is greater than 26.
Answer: 8011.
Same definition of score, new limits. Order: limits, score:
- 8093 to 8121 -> 8095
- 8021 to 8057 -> 8023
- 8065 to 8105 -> 8071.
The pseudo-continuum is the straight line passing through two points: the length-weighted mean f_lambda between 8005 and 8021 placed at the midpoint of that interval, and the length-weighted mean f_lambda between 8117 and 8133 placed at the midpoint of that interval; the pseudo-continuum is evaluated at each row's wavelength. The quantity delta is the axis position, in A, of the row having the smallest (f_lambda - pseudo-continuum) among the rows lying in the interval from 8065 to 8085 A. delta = 8079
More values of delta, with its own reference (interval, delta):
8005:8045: 8035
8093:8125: 8115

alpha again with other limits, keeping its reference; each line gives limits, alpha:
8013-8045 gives 8035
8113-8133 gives 8115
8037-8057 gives 8051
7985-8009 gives 8003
